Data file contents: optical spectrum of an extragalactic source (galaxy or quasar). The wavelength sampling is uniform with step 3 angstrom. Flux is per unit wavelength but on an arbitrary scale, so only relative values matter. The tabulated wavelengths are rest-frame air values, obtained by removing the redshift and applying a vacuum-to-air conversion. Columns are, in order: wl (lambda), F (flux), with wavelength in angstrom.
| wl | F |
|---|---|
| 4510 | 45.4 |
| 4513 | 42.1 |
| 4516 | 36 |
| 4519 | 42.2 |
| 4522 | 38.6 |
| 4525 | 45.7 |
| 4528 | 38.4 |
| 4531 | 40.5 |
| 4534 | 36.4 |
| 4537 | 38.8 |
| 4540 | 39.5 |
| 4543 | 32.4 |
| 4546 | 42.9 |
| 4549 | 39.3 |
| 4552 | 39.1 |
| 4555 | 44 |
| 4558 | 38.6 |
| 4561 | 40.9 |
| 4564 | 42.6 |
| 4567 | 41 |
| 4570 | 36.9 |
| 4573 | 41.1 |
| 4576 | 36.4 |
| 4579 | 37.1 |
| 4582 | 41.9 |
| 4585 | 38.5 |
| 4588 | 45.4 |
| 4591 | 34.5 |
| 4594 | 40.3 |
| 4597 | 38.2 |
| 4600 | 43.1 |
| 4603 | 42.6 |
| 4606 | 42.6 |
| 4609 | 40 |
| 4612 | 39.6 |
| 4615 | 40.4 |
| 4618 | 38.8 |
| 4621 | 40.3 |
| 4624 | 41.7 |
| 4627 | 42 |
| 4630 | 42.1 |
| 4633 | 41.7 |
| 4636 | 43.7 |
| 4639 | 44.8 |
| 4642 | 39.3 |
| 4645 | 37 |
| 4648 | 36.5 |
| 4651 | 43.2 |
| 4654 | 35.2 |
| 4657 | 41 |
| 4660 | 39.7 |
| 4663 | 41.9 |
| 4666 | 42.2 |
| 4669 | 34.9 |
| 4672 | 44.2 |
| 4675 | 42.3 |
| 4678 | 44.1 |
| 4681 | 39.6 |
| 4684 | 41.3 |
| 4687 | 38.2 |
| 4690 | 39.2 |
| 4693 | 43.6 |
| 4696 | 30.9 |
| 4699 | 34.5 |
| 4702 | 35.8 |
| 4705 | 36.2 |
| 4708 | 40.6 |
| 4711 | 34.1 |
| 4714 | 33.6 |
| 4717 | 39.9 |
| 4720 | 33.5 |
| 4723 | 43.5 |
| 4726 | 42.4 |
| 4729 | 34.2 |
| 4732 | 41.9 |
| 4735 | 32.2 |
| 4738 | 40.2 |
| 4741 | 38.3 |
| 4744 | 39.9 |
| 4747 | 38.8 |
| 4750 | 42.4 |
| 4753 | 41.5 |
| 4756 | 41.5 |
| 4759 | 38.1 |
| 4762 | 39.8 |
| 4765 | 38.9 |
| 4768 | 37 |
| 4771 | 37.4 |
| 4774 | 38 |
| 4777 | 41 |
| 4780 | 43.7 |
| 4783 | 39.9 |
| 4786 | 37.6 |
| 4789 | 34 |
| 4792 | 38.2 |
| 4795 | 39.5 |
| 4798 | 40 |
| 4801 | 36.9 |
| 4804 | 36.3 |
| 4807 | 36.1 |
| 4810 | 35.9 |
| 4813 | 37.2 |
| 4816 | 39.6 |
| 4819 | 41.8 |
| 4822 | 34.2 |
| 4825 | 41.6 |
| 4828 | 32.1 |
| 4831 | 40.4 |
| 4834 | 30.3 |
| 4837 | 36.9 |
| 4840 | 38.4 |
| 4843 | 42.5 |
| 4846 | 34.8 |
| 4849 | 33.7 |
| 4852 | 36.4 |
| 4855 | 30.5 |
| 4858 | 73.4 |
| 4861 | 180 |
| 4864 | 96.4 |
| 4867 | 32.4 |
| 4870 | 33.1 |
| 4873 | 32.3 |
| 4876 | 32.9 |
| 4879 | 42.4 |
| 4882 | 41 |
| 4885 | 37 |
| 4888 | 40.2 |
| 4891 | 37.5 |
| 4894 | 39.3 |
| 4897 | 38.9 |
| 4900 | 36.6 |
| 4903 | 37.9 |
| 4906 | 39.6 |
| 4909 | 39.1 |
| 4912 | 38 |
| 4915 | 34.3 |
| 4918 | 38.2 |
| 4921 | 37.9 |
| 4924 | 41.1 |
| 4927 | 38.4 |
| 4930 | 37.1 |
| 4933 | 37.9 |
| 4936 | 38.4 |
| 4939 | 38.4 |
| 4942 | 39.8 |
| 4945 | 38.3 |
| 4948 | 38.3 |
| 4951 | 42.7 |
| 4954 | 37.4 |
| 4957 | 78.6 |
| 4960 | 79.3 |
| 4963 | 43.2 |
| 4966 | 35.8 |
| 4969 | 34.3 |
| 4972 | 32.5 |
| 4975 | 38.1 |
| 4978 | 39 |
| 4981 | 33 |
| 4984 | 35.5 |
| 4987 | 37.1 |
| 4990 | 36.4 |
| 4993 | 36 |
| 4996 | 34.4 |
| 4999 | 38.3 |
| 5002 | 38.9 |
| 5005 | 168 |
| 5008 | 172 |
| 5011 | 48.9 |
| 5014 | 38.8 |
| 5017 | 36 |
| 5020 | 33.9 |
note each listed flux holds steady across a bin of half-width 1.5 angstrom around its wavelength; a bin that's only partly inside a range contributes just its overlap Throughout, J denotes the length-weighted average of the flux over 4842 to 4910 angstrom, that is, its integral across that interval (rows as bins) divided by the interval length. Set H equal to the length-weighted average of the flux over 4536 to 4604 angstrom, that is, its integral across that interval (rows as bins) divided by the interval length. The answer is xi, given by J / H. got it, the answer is 1.19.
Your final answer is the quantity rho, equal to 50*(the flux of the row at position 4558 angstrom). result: 1930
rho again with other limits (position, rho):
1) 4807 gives 1805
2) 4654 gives 1760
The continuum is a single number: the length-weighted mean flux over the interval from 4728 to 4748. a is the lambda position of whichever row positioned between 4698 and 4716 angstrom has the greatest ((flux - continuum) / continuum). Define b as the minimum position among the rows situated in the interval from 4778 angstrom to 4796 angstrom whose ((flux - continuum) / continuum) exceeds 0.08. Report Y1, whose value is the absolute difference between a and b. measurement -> 72 angstrom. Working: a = 4708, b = 4780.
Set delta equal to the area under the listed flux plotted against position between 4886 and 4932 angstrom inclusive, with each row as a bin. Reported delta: 1760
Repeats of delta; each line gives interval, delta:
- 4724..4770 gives 1802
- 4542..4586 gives 1743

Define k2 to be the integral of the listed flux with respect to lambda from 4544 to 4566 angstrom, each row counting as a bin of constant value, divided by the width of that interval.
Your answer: 40.9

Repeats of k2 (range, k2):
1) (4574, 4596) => 39.2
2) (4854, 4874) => 70.1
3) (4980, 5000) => 35.8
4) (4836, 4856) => 36.3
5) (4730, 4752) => 39.0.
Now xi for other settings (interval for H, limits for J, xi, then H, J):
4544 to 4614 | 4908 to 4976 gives 1.04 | 40.2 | 41.7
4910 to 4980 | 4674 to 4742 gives 0.92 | 41.5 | 38.2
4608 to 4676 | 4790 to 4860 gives 0.98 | 40.5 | 39.5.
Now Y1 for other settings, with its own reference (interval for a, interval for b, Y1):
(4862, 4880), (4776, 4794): 84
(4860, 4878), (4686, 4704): 168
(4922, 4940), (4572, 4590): 351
